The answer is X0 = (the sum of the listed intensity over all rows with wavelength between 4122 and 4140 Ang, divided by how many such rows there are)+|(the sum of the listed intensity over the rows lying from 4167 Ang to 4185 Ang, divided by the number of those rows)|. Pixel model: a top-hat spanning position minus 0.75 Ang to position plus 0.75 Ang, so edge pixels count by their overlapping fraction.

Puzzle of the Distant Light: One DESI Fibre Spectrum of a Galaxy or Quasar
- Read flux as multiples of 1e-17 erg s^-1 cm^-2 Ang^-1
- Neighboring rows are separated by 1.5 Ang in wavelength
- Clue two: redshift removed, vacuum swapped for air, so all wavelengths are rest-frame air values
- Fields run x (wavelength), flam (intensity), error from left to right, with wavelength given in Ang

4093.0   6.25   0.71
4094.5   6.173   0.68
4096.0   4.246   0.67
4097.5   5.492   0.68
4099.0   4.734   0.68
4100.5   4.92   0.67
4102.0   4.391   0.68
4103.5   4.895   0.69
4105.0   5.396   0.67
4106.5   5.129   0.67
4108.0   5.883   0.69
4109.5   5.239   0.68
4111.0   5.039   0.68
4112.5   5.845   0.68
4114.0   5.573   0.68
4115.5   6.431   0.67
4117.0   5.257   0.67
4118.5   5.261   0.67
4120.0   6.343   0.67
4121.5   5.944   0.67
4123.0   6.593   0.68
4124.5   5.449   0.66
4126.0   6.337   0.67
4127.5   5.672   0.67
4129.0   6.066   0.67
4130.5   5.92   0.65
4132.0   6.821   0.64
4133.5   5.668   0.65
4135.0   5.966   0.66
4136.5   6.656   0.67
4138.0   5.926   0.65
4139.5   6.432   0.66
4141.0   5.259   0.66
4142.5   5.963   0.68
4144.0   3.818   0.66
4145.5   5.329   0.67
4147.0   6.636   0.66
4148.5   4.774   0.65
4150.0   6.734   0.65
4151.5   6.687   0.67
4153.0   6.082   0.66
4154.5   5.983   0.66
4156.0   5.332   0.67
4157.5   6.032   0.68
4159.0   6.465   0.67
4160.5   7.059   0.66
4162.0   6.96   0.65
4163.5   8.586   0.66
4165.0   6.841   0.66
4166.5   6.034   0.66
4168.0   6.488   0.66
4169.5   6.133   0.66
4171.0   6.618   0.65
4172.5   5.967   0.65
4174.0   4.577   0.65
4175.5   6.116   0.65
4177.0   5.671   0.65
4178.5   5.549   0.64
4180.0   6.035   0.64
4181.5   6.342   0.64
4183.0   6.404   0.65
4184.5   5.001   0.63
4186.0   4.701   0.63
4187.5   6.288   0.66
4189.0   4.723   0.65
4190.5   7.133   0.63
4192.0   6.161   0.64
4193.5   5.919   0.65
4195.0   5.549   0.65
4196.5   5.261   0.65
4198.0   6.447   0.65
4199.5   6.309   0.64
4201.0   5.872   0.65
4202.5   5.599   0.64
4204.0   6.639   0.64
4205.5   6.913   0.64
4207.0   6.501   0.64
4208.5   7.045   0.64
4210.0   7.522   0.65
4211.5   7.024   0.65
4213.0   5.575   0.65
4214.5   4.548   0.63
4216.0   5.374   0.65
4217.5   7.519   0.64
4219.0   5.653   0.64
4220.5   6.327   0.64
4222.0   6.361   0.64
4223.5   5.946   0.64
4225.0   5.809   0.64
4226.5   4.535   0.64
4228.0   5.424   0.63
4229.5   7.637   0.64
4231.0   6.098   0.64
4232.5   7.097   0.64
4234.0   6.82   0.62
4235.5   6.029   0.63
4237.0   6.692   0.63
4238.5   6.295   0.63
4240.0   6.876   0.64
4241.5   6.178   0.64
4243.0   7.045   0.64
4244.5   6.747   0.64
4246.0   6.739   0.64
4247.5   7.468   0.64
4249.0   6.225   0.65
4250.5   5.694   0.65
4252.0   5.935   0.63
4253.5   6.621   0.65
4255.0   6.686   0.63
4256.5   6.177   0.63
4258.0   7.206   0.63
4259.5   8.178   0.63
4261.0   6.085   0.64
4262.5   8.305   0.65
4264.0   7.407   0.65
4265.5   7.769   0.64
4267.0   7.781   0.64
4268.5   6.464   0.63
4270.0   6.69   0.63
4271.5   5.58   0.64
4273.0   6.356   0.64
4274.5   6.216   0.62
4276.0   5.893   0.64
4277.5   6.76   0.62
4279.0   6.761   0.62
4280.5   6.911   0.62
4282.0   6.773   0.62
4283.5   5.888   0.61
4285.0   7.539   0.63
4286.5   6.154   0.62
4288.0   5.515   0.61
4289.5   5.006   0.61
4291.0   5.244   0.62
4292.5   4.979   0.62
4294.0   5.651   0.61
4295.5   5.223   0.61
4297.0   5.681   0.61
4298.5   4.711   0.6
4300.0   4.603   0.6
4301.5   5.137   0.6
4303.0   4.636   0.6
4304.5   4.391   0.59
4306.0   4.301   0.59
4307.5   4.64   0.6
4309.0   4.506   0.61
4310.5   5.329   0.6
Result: 12.0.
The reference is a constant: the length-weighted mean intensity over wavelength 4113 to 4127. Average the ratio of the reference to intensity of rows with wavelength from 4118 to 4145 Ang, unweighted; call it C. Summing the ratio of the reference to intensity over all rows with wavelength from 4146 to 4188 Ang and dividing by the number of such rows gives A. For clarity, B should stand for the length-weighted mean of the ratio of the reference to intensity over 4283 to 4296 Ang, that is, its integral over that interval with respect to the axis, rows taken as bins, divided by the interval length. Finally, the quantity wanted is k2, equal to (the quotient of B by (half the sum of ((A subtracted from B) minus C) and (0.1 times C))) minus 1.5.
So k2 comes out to -4.0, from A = 0.98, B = 1.05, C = 1.018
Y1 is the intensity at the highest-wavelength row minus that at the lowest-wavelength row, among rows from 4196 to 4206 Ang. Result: 1.65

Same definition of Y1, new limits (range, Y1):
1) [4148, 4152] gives 1.91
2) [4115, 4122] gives -0.49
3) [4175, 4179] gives -0.57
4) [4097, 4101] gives -0.57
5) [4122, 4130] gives -0.53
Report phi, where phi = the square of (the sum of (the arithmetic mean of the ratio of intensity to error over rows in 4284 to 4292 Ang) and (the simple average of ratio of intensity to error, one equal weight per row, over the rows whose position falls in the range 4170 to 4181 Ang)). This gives 341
